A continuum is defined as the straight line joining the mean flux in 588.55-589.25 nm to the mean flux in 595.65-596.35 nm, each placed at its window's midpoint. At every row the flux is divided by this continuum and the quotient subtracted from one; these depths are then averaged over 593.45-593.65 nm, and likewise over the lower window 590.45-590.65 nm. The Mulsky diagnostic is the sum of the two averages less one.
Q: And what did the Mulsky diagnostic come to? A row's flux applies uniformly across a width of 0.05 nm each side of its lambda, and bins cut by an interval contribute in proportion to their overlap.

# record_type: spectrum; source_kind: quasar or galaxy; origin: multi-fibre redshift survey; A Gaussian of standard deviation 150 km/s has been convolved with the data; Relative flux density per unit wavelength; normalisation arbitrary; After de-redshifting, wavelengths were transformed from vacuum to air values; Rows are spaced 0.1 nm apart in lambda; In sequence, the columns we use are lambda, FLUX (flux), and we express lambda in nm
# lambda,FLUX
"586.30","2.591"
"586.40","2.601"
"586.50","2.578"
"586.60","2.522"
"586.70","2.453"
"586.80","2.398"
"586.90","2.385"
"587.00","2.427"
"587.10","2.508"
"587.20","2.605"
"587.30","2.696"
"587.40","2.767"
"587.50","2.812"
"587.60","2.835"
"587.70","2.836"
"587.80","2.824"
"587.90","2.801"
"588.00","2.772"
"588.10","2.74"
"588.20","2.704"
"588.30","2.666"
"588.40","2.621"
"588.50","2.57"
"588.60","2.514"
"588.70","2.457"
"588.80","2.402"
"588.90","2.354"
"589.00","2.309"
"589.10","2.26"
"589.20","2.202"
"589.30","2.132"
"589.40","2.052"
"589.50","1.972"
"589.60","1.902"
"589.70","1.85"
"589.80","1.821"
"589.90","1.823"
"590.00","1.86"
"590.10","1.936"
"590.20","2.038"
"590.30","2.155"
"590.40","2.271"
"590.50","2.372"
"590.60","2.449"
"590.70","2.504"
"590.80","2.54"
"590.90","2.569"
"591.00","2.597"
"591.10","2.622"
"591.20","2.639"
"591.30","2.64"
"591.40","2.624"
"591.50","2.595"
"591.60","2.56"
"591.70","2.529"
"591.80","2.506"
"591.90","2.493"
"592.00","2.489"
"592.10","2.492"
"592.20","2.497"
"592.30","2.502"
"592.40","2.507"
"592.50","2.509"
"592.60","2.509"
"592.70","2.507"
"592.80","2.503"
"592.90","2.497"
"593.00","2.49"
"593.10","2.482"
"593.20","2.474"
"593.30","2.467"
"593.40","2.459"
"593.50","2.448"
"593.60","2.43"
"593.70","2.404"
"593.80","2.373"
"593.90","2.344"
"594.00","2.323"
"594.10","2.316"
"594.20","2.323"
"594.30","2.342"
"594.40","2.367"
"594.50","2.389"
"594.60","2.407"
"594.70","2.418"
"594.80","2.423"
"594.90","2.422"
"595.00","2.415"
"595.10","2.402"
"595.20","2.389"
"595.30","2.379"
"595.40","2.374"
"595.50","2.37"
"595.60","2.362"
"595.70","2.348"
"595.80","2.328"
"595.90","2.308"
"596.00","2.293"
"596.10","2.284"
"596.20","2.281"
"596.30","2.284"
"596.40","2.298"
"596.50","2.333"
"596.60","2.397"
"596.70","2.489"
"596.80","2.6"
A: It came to -1.08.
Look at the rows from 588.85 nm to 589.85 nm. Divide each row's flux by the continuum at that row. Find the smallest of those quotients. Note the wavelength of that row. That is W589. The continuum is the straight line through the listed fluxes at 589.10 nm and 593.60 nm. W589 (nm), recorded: 589.80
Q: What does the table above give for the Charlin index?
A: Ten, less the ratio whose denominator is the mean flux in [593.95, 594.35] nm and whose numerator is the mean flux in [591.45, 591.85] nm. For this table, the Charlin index 8.90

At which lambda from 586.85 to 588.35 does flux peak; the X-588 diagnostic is 587.70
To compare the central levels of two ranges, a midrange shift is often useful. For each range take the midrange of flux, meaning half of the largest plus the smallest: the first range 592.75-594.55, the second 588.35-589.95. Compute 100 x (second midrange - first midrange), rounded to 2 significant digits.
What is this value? -19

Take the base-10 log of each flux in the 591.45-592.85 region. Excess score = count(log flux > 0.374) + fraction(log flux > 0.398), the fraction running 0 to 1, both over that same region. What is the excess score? 15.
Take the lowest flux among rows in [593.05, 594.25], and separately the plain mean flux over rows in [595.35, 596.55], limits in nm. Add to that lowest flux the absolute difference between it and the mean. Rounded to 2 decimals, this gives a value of 2.32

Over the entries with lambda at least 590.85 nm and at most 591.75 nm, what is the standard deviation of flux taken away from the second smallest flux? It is 2.52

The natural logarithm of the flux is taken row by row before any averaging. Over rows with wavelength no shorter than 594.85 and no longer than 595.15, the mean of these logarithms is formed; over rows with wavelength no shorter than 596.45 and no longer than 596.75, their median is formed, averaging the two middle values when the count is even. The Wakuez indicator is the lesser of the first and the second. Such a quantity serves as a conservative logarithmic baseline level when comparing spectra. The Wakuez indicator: 0.87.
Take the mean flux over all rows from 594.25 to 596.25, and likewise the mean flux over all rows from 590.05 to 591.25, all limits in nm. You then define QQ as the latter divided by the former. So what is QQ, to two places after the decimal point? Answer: 1.01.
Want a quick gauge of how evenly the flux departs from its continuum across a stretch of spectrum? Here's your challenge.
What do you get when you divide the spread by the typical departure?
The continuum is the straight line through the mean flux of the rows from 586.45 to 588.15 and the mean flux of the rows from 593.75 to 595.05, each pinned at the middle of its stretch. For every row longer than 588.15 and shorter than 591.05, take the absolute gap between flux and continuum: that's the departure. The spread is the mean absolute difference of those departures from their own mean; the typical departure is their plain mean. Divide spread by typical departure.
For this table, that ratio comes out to 0.71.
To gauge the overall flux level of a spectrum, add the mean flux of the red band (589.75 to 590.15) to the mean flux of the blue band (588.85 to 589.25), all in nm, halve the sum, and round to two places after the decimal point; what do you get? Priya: 2.07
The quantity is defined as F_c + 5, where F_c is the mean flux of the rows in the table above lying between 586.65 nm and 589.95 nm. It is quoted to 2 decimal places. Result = 7.44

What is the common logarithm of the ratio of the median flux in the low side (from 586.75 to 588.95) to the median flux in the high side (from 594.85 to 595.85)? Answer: 0.05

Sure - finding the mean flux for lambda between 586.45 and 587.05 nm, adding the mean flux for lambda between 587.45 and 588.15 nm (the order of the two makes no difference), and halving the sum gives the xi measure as 2.63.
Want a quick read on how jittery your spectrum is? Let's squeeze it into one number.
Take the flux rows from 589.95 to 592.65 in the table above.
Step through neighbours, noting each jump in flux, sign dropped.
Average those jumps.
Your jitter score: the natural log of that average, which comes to -3.31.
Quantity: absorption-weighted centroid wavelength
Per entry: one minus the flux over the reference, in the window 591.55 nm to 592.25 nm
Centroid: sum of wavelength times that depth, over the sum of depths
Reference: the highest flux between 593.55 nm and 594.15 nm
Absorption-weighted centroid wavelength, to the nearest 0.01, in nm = 591.85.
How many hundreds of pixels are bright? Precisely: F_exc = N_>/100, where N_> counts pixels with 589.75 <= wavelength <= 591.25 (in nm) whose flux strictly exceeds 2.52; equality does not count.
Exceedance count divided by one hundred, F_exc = 0.05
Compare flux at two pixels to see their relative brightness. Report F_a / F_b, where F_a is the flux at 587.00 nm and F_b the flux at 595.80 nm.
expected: 1.04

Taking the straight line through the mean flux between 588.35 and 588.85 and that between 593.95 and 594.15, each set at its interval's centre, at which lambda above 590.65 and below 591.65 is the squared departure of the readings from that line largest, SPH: 591.30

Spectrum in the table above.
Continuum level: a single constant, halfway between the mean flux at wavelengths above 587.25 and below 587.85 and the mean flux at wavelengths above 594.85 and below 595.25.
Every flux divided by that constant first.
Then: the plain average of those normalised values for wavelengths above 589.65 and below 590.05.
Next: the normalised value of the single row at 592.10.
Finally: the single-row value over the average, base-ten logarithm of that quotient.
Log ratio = 0.13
